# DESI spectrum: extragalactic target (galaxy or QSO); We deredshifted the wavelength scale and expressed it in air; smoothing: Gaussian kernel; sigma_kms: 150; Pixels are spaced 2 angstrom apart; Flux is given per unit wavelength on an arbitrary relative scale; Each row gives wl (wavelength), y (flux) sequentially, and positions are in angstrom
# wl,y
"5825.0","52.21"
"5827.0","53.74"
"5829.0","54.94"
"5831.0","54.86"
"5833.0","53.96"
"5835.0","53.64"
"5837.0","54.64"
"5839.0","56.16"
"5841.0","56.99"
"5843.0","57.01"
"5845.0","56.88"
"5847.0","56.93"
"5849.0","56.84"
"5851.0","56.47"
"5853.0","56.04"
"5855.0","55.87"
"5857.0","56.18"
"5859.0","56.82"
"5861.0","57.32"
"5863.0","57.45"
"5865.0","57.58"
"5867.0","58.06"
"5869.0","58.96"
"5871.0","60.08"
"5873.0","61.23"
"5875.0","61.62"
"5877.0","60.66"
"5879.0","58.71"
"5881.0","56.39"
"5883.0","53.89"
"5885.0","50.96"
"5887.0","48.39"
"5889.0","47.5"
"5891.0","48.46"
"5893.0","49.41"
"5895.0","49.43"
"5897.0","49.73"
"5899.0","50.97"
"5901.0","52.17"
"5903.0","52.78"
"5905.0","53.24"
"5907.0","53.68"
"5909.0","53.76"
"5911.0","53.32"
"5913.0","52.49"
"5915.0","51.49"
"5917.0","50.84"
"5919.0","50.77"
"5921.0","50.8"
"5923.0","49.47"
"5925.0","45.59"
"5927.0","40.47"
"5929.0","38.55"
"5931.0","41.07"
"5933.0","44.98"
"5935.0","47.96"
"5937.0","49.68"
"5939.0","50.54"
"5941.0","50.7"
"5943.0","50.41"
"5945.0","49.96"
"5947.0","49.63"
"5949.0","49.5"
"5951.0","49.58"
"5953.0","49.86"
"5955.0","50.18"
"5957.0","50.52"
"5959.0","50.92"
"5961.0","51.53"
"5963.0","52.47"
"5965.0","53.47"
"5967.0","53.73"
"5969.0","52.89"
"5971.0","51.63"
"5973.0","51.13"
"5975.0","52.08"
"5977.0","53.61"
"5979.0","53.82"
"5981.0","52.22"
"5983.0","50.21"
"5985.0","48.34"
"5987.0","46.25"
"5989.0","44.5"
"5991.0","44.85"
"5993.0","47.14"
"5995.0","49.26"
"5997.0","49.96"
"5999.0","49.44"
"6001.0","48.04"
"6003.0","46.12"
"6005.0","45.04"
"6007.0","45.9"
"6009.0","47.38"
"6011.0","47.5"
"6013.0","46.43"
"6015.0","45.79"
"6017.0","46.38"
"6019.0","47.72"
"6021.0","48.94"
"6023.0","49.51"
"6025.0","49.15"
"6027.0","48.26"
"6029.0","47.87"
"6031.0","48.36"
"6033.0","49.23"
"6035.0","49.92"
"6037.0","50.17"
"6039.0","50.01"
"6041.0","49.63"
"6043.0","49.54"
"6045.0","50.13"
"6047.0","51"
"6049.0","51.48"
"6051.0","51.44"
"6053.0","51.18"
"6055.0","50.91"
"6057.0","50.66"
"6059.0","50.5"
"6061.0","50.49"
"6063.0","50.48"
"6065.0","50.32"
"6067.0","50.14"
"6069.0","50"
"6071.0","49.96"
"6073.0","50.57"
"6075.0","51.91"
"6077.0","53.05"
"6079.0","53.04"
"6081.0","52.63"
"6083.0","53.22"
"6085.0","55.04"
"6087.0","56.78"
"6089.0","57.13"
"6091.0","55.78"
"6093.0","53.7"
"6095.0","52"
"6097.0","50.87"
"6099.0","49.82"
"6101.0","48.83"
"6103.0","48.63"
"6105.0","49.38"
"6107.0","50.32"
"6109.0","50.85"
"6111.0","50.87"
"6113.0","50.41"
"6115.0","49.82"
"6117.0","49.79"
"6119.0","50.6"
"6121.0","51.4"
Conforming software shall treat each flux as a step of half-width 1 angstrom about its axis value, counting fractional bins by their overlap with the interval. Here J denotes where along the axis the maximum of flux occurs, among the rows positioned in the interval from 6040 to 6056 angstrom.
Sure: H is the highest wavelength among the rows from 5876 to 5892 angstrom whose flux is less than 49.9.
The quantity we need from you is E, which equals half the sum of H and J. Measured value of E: 5970 angstrom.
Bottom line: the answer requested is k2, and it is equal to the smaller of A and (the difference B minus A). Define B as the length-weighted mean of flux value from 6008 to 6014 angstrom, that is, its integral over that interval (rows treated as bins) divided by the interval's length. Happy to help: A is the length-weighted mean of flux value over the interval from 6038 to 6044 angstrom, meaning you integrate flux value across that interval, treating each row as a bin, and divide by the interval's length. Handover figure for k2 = -2.6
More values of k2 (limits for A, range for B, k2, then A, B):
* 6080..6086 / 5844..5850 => 3.3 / 54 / 56.9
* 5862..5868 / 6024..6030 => -9.3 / 58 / 48.4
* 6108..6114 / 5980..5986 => -0.5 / 51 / 50.3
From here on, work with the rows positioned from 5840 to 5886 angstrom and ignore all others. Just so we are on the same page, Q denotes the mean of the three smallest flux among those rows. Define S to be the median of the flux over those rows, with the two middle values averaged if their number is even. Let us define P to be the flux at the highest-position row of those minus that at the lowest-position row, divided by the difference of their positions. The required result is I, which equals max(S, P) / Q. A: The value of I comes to 1.06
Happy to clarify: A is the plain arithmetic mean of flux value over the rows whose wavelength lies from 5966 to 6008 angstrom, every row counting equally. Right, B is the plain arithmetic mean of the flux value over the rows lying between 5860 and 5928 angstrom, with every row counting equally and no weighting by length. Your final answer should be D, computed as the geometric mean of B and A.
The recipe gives 51.2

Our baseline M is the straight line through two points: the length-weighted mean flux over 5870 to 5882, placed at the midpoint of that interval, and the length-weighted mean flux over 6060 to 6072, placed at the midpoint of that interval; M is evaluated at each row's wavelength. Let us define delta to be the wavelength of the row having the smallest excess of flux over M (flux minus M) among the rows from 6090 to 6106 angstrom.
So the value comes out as 6103.0 angstrom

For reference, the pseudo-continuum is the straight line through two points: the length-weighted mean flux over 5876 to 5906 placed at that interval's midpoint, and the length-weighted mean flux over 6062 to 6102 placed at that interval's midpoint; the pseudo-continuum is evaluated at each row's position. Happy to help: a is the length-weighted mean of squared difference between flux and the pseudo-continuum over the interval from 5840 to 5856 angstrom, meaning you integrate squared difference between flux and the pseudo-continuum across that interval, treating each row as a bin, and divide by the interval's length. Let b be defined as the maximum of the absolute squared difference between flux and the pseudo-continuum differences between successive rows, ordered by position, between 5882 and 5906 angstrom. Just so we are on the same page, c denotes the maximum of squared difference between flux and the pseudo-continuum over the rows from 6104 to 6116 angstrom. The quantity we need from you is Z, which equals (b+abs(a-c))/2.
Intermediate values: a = 20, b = 12.9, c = 8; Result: 12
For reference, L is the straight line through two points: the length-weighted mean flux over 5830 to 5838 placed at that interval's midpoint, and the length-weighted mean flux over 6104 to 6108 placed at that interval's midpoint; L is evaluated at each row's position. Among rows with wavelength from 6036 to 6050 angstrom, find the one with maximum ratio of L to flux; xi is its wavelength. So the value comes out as 6043.0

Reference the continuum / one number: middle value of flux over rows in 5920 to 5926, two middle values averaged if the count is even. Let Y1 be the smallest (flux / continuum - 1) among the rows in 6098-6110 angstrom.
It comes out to -0.017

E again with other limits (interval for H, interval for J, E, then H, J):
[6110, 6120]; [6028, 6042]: 6077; 6117.0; 6037.0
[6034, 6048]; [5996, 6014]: 6020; 6043.0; 5997.0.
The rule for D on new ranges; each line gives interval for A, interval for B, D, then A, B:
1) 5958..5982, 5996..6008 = 49.9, 52.5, 47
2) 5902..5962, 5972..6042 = 49.0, 49.5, 49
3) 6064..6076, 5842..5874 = 53.9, 50.5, 57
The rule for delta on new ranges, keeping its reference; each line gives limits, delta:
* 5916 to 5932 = 5929.0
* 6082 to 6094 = 6083.0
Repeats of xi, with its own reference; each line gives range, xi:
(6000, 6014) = 6005.0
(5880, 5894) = 5889.0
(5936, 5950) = 5937.0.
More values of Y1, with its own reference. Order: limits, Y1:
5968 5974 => 0.034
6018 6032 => -0.035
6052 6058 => 0.024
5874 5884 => 0.089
